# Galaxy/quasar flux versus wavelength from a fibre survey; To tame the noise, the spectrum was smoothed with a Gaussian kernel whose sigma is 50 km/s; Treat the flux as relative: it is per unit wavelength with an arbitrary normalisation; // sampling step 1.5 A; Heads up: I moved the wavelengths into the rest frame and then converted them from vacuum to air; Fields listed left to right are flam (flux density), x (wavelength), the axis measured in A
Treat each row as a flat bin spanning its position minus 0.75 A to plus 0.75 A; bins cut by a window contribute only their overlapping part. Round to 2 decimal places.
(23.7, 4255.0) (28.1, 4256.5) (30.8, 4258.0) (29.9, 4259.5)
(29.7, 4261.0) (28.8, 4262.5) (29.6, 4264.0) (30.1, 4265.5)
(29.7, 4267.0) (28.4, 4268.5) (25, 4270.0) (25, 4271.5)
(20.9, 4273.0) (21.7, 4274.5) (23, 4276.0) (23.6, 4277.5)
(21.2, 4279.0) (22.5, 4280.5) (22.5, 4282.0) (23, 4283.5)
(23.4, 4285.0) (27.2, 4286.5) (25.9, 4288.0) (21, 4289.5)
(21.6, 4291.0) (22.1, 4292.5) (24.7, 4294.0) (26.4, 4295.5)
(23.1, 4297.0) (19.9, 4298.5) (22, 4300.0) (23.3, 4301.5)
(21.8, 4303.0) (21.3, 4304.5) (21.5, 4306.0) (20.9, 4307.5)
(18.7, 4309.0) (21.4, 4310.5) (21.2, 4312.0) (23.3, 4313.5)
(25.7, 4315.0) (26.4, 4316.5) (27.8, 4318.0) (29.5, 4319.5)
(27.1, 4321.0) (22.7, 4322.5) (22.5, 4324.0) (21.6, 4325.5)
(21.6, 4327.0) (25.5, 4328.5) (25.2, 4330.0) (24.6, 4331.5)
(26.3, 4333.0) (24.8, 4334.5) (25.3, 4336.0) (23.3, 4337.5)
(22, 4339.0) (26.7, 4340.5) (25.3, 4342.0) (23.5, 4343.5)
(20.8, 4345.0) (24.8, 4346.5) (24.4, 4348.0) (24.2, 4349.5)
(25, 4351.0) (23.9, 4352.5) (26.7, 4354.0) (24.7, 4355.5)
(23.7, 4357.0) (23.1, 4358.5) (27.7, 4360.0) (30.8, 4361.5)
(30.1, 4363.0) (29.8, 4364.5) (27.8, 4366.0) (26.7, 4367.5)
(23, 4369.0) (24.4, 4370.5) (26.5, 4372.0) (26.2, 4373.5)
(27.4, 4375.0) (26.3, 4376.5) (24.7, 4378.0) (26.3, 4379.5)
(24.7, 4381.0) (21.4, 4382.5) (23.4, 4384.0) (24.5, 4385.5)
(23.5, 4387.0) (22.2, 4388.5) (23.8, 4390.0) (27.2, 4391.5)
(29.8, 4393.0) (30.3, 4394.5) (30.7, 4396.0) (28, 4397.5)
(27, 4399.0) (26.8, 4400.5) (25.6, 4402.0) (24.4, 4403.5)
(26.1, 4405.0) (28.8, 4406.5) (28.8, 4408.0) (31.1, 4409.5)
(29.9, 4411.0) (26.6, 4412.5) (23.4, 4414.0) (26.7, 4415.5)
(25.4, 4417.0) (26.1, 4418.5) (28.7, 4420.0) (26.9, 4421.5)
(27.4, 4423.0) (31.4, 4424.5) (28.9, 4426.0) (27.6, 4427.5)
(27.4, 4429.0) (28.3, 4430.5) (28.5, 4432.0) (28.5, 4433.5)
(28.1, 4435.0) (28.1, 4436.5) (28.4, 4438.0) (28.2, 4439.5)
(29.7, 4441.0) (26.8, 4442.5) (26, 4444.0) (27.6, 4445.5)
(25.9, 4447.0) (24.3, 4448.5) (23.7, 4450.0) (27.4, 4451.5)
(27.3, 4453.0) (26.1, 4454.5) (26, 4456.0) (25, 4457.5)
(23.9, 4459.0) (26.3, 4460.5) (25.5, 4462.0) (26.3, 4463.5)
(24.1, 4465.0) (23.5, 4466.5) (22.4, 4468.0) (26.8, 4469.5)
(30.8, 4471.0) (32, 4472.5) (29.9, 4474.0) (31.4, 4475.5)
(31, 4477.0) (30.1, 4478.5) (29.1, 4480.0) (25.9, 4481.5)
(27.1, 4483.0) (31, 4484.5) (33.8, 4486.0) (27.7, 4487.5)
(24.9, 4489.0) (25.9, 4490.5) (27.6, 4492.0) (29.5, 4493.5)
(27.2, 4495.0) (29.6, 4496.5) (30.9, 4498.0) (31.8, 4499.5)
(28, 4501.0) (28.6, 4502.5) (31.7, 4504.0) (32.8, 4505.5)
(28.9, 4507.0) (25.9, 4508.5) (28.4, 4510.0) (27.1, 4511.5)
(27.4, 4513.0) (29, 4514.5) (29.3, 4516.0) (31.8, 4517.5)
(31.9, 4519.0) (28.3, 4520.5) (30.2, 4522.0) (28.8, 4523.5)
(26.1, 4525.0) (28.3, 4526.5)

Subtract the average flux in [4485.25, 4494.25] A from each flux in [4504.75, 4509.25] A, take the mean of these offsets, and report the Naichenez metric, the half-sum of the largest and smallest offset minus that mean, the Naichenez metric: 0.15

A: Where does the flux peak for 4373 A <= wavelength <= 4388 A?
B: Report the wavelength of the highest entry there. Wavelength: 4375.0 A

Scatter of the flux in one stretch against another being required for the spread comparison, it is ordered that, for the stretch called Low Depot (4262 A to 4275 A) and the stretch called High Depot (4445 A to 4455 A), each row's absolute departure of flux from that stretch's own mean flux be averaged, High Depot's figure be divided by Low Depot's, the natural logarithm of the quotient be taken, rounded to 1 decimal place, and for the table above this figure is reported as -0.9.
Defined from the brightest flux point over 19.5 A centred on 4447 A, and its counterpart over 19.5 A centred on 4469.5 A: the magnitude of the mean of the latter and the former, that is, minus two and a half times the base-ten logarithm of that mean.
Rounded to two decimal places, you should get -3.72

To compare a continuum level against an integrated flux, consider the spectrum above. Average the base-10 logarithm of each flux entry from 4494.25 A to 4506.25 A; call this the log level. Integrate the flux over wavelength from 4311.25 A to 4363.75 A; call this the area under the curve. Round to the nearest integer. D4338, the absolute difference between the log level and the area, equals 1306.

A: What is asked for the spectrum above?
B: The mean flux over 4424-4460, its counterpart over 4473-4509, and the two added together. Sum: 56.4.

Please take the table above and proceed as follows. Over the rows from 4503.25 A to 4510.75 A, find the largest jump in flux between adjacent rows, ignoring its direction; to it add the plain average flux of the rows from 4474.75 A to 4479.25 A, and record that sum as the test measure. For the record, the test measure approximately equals 34.7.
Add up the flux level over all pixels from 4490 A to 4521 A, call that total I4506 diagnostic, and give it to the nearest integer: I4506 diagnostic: 612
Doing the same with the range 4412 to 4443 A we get 581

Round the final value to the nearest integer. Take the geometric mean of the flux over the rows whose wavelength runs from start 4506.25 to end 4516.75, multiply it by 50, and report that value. 1399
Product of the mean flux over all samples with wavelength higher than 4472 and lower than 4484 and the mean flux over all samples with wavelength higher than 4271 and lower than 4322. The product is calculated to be 687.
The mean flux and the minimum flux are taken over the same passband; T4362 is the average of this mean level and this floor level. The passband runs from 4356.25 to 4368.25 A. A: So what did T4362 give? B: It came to 25.3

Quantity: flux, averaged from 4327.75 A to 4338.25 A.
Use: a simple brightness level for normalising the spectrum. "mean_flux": 25.0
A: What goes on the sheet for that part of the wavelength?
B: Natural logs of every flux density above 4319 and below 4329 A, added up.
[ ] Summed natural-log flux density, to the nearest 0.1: 22.3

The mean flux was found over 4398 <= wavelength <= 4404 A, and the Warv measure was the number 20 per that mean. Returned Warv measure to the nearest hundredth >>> 0.77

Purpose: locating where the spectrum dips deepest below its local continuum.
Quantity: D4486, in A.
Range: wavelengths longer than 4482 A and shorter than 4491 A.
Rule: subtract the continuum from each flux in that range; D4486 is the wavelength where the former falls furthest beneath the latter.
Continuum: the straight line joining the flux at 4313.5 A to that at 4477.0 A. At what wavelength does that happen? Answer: 4489.0 A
